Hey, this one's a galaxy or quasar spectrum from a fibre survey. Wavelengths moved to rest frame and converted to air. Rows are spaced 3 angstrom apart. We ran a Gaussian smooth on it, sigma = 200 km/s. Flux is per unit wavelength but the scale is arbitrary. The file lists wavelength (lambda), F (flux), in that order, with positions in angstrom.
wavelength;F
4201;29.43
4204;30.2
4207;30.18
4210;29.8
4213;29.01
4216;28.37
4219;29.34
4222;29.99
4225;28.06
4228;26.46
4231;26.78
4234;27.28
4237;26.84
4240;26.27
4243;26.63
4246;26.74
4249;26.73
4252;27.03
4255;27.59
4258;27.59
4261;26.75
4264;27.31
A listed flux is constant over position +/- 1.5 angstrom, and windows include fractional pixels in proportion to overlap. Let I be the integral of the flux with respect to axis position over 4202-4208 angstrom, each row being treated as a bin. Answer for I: 181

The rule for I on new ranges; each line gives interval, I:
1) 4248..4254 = 162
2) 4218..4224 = 177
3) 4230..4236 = 162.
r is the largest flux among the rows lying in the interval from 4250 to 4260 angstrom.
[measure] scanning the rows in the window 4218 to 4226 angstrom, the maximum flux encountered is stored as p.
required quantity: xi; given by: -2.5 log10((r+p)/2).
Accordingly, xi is -3.65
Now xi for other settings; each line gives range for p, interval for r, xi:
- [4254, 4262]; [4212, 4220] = -3.64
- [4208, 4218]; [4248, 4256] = -3.64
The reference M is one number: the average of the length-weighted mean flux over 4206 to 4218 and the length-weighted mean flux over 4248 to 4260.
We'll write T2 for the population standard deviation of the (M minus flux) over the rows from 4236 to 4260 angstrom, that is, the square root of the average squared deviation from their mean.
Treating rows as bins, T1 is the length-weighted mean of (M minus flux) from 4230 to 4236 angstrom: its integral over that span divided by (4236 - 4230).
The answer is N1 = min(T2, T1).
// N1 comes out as 0.4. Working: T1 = 1.2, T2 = 0.4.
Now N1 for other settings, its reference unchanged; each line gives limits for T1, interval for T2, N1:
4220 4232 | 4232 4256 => 0.3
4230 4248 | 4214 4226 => 0.8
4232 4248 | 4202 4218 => 0.7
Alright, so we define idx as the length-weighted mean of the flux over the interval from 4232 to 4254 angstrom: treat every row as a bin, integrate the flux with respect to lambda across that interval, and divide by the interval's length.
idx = 26.8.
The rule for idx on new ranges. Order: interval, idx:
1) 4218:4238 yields 27.8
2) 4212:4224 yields 29.1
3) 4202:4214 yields 29.8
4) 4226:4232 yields 26.7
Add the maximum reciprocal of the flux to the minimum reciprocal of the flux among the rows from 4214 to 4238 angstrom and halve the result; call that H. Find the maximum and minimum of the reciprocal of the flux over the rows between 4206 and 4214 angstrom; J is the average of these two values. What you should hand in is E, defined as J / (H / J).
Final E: 0.0321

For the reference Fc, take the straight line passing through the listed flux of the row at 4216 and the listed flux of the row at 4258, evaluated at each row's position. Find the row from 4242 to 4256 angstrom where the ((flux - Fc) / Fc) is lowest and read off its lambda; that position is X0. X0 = 4243 angstrom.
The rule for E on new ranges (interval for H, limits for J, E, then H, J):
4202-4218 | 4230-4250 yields 0.0408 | 0.0342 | 0.0374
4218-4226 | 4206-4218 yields 0.0339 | 0.0345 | 0.0342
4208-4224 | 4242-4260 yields 0.0397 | 0.0343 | 0.0369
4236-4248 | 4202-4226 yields 0.0314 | 0.0377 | 0.0344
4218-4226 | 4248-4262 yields 0.0393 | 0.0345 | 0.0368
